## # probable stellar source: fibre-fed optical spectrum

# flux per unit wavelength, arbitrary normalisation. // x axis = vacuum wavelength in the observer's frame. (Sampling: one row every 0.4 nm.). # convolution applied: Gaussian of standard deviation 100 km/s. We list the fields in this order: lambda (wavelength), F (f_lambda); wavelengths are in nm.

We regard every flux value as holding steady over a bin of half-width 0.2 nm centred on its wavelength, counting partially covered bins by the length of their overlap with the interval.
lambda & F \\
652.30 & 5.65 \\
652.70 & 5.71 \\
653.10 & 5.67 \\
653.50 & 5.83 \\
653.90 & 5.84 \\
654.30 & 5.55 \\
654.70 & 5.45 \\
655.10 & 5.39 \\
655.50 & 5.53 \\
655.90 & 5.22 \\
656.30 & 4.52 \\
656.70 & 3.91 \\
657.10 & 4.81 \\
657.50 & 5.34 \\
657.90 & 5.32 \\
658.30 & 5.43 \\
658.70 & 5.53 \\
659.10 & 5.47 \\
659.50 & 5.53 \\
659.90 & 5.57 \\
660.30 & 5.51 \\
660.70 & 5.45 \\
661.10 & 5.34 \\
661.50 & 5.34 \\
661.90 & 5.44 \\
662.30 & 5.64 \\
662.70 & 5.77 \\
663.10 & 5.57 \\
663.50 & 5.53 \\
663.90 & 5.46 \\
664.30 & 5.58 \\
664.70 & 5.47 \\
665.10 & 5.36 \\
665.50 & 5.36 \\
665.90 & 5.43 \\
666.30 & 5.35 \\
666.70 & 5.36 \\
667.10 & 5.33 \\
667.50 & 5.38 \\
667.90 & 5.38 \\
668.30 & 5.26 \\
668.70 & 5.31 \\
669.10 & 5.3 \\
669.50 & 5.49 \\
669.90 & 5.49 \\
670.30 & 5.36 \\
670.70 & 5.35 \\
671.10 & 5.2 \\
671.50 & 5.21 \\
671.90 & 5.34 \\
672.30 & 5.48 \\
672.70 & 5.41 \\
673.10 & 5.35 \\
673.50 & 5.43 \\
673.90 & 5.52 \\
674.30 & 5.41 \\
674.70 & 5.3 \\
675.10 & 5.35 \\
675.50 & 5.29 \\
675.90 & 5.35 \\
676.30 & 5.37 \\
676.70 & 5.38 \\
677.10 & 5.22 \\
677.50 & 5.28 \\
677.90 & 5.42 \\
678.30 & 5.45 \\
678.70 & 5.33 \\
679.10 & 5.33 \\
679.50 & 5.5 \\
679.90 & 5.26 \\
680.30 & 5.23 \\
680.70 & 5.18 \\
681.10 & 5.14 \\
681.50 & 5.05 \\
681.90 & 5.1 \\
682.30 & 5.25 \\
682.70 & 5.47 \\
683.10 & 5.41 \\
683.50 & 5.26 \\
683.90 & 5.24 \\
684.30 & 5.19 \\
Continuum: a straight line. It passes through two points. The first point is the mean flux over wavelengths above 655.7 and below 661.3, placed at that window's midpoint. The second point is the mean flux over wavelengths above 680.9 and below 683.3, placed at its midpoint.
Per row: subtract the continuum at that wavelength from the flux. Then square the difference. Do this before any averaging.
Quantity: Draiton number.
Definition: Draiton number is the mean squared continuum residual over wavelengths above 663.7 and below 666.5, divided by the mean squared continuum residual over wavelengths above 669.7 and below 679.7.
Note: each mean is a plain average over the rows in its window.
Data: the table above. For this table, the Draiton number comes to 2.0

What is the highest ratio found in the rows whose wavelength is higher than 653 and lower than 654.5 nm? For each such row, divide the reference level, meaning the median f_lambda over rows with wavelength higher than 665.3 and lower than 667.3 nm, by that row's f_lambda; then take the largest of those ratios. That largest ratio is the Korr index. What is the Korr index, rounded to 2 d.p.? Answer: 0.97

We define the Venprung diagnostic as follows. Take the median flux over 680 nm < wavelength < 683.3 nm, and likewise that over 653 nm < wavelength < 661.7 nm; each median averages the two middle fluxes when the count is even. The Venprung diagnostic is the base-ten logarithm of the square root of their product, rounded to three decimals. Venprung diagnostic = 0.726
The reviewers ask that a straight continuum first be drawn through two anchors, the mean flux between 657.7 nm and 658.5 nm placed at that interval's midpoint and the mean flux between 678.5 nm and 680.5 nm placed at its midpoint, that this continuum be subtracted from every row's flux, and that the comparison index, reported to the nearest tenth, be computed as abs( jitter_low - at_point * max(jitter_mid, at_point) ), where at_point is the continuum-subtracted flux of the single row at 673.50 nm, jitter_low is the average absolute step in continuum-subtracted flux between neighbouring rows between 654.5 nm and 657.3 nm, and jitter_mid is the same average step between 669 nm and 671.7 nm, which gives 0.4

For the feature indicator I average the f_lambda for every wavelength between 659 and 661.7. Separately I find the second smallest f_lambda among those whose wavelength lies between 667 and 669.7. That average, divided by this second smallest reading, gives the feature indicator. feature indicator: 1.03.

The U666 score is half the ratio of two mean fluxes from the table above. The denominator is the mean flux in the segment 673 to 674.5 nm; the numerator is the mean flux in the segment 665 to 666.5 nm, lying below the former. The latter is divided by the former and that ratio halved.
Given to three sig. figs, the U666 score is 0.495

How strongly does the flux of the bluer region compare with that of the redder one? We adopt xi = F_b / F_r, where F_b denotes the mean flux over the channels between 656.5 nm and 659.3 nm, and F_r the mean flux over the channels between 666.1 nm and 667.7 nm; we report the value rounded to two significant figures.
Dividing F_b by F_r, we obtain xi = 0.96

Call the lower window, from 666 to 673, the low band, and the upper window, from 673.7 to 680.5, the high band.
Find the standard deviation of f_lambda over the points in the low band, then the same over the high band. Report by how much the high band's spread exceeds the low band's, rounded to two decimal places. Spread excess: 0.00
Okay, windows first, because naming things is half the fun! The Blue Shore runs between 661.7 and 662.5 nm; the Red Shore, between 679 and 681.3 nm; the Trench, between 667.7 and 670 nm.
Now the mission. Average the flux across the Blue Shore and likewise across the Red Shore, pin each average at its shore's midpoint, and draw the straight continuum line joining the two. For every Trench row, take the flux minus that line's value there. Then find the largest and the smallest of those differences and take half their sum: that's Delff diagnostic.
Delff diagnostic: -0.061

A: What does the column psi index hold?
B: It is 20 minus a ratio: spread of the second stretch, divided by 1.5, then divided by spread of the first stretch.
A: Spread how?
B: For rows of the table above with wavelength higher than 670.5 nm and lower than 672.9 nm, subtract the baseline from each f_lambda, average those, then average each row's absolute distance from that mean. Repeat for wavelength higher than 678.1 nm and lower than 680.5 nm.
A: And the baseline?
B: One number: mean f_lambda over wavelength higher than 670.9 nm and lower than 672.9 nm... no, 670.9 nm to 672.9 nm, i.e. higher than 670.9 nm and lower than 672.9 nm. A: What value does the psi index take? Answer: 19.3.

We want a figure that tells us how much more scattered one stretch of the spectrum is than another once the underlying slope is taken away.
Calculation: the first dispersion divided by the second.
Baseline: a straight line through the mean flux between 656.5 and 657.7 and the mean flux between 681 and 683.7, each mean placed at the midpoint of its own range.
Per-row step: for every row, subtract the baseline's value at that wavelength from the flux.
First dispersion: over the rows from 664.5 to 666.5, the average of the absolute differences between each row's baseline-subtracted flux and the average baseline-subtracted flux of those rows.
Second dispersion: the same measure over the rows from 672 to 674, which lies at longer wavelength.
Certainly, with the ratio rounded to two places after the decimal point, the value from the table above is 0.97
